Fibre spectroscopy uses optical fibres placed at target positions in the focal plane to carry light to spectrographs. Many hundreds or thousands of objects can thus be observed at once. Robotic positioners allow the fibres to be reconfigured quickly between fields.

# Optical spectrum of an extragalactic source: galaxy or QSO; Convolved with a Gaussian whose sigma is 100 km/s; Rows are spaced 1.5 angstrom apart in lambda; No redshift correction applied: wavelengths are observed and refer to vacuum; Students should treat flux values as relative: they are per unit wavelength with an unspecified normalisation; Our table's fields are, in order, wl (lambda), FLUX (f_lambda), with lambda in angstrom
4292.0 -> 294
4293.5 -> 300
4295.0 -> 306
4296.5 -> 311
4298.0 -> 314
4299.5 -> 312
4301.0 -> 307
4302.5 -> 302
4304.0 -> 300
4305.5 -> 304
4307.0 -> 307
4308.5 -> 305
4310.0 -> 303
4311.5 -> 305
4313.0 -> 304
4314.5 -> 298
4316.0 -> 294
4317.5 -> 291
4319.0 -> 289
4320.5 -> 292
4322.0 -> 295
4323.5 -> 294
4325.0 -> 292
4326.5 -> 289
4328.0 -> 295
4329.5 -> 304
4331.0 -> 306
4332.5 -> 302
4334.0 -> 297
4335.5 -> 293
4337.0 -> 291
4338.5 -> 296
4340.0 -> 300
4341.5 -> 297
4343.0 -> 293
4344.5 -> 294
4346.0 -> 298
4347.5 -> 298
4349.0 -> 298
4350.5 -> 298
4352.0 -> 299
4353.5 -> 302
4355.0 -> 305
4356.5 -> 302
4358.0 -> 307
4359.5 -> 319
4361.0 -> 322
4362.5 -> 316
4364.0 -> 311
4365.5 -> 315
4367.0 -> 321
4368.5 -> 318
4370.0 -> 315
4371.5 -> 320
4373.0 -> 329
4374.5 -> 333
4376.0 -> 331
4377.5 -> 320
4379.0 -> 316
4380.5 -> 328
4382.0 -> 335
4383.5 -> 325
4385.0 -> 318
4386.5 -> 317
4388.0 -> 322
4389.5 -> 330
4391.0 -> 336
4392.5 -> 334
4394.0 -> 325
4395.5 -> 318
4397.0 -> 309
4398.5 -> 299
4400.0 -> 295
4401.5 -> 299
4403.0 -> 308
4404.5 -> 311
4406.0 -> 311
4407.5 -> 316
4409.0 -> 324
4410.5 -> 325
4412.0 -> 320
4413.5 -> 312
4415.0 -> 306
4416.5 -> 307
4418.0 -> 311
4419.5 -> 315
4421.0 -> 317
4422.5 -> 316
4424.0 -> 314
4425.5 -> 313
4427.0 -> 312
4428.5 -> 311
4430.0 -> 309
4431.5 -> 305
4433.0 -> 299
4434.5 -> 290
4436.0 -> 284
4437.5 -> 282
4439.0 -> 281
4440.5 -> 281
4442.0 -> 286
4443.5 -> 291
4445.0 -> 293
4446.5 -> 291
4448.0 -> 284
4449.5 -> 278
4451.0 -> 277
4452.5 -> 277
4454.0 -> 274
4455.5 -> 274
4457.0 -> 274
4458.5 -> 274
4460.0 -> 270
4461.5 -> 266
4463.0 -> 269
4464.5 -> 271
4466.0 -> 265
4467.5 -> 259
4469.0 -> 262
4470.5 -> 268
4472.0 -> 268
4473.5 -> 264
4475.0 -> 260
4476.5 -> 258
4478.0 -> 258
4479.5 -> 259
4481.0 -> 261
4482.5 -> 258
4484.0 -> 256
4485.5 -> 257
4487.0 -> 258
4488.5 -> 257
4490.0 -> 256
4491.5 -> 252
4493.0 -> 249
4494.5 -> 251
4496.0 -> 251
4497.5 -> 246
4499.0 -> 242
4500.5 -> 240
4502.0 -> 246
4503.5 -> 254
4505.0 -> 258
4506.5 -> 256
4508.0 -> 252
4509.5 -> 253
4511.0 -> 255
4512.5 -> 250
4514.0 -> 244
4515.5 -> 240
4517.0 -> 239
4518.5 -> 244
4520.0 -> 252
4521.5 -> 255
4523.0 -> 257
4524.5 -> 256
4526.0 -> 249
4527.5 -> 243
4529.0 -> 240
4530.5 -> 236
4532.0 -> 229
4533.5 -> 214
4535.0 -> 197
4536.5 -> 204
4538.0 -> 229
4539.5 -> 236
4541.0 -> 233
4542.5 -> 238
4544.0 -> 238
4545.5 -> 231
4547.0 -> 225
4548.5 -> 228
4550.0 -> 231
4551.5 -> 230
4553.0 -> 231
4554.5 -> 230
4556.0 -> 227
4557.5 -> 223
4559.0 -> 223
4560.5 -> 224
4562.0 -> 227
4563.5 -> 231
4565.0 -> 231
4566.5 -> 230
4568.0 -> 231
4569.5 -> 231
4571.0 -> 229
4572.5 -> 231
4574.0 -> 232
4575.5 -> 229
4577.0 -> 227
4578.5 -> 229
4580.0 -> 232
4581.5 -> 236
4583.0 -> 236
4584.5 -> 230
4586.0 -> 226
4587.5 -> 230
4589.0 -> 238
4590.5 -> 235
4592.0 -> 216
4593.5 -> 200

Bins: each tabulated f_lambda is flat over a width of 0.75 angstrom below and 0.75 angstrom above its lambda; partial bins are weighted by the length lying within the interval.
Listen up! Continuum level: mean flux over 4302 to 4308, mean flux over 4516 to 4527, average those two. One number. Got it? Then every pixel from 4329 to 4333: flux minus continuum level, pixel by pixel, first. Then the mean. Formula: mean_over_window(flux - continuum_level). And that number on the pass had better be 27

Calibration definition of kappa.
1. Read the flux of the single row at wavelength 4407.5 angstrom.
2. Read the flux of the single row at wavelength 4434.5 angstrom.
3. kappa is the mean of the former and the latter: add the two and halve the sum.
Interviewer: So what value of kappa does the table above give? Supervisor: 303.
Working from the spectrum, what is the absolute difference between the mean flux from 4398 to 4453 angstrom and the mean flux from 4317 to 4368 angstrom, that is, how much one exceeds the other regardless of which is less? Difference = 1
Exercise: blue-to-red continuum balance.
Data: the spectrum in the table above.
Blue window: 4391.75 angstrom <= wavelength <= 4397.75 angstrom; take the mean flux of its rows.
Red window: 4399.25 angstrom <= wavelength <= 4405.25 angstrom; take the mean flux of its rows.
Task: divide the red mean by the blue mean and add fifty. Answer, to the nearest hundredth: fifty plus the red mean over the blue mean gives 50.94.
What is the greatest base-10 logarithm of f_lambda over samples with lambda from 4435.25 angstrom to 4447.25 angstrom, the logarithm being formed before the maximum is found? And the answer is 2.47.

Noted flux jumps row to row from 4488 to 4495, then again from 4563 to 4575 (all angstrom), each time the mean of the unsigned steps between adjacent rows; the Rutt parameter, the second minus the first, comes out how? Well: -1.5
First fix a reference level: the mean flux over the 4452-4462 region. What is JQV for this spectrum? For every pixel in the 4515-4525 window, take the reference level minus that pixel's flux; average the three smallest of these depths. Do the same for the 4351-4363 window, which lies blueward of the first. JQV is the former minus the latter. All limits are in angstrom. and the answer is 63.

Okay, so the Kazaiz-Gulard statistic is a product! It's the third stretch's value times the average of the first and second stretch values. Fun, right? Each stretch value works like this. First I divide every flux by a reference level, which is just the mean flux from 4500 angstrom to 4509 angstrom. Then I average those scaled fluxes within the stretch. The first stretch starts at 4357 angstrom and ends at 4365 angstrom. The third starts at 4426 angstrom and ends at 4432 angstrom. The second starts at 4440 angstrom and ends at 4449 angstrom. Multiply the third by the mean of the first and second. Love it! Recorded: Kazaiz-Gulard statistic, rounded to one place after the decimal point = 1.5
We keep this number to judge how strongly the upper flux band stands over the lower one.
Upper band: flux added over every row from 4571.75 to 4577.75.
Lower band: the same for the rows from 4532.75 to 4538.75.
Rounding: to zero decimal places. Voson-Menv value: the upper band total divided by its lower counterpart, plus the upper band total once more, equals 920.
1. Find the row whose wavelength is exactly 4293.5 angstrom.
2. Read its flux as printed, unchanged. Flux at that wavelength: 300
